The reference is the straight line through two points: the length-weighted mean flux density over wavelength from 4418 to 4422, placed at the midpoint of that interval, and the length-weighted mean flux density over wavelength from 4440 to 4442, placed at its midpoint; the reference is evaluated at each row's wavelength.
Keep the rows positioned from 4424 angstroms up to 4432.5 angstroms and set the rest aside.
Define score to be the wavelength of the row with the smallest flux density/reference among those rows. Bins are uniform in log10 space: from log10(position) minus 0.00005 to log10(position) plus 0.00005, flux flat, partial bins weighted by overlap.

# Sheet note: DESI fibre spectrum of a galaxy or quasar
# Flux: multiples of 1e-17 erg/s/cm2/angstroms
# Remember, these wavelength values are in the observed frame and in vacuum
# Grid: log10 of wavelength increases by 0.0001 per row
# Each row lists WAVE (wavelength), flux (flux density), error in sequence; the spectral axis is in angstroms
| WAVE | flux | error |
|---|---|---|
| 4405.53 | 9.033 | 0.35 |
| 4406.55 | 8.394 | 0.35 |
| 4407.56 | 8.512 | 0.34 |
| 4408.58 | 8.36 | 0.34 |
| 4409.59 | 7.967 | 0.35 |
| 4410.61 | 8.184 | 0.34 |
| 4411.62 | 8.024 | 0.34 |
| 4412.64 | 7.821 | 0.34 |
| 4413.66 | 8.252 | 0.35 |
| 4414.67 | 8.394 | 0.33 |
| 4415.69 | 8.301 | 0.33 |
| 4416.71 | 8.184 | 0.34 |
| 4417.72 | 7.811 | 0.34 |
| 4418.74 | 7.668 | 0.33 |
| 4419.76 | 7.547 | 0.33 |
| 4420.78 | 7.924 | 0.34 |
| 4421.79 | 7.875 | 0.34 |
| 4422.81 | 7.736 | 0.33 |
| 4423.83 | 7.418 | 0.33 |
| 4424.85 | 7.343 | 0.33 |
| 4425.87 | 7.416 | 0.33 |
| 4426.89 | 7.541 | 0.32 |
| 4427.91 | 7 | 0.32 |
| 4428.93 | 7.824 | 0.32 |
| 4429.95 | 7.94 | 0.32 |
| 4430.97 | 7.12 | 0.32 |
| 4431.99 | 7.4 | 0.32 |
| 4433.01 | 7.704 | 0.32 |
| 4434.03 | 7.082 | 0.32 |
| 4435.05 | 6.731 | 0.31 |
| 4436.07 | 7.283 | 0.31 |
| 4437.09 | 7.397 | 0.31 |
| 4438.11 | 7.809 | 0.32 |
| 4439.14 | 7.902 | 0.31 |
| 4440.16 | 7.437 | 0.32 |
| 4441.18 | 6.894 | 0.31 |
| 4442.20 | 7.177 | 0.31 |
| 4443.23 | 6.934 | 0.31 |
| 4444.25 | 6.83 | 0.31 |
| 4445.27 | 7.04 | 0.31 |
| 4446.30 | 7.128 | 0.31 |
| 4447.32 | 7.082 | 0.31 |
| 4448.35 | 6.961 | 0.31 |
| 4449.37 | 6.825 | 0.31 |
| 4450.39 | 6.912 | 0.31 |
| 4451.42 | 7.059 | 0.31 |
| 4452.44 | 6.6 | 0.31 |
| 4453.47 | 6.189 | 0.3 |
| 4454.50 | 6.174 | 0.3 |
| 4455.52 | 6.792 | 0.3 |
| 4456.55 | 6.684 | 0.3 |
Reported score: 4427.91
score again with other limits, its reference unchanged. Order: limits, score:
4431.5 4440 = 4435.05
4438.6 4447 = 4441.18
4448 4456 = 4453.47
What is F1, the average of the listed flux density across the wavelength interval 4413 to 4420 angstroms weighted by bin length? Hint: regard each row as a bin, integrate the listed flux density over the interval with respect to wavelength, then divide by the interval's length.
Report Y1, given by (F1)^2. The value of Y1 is 65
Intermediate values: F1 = 8.0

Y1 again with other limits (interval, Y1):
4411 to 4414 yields 64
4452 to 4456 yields 41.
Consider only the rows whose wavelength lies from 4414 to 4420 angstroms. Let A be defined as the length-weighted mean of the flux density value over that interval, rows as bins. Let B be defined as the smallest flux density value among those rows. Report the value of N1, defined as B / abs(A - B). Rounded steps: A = 8.01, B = 7.547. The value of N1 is 16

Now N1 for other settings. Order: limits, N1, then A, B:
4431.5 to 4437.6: 12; 7.27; 6.731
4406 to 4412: 28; 8.25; 7.967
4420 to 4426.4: 27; 7.61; 7.343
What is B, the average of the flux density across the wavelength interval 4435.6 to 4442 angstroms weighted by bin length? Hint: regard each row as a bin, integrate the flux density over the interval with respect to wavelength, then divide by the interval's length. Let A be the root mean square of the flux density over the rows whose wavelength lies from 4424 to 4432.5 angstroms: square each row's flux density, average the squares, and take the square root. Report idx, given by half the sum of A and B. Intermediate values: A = 7.45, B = 7.4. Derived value 7.4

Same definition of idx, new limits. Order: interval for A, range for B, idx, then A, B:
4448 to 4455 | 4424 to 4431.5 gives 7.1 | 6.68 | 7.4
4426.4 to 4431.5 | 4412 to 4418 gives 7.8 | 7.49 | 8.1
